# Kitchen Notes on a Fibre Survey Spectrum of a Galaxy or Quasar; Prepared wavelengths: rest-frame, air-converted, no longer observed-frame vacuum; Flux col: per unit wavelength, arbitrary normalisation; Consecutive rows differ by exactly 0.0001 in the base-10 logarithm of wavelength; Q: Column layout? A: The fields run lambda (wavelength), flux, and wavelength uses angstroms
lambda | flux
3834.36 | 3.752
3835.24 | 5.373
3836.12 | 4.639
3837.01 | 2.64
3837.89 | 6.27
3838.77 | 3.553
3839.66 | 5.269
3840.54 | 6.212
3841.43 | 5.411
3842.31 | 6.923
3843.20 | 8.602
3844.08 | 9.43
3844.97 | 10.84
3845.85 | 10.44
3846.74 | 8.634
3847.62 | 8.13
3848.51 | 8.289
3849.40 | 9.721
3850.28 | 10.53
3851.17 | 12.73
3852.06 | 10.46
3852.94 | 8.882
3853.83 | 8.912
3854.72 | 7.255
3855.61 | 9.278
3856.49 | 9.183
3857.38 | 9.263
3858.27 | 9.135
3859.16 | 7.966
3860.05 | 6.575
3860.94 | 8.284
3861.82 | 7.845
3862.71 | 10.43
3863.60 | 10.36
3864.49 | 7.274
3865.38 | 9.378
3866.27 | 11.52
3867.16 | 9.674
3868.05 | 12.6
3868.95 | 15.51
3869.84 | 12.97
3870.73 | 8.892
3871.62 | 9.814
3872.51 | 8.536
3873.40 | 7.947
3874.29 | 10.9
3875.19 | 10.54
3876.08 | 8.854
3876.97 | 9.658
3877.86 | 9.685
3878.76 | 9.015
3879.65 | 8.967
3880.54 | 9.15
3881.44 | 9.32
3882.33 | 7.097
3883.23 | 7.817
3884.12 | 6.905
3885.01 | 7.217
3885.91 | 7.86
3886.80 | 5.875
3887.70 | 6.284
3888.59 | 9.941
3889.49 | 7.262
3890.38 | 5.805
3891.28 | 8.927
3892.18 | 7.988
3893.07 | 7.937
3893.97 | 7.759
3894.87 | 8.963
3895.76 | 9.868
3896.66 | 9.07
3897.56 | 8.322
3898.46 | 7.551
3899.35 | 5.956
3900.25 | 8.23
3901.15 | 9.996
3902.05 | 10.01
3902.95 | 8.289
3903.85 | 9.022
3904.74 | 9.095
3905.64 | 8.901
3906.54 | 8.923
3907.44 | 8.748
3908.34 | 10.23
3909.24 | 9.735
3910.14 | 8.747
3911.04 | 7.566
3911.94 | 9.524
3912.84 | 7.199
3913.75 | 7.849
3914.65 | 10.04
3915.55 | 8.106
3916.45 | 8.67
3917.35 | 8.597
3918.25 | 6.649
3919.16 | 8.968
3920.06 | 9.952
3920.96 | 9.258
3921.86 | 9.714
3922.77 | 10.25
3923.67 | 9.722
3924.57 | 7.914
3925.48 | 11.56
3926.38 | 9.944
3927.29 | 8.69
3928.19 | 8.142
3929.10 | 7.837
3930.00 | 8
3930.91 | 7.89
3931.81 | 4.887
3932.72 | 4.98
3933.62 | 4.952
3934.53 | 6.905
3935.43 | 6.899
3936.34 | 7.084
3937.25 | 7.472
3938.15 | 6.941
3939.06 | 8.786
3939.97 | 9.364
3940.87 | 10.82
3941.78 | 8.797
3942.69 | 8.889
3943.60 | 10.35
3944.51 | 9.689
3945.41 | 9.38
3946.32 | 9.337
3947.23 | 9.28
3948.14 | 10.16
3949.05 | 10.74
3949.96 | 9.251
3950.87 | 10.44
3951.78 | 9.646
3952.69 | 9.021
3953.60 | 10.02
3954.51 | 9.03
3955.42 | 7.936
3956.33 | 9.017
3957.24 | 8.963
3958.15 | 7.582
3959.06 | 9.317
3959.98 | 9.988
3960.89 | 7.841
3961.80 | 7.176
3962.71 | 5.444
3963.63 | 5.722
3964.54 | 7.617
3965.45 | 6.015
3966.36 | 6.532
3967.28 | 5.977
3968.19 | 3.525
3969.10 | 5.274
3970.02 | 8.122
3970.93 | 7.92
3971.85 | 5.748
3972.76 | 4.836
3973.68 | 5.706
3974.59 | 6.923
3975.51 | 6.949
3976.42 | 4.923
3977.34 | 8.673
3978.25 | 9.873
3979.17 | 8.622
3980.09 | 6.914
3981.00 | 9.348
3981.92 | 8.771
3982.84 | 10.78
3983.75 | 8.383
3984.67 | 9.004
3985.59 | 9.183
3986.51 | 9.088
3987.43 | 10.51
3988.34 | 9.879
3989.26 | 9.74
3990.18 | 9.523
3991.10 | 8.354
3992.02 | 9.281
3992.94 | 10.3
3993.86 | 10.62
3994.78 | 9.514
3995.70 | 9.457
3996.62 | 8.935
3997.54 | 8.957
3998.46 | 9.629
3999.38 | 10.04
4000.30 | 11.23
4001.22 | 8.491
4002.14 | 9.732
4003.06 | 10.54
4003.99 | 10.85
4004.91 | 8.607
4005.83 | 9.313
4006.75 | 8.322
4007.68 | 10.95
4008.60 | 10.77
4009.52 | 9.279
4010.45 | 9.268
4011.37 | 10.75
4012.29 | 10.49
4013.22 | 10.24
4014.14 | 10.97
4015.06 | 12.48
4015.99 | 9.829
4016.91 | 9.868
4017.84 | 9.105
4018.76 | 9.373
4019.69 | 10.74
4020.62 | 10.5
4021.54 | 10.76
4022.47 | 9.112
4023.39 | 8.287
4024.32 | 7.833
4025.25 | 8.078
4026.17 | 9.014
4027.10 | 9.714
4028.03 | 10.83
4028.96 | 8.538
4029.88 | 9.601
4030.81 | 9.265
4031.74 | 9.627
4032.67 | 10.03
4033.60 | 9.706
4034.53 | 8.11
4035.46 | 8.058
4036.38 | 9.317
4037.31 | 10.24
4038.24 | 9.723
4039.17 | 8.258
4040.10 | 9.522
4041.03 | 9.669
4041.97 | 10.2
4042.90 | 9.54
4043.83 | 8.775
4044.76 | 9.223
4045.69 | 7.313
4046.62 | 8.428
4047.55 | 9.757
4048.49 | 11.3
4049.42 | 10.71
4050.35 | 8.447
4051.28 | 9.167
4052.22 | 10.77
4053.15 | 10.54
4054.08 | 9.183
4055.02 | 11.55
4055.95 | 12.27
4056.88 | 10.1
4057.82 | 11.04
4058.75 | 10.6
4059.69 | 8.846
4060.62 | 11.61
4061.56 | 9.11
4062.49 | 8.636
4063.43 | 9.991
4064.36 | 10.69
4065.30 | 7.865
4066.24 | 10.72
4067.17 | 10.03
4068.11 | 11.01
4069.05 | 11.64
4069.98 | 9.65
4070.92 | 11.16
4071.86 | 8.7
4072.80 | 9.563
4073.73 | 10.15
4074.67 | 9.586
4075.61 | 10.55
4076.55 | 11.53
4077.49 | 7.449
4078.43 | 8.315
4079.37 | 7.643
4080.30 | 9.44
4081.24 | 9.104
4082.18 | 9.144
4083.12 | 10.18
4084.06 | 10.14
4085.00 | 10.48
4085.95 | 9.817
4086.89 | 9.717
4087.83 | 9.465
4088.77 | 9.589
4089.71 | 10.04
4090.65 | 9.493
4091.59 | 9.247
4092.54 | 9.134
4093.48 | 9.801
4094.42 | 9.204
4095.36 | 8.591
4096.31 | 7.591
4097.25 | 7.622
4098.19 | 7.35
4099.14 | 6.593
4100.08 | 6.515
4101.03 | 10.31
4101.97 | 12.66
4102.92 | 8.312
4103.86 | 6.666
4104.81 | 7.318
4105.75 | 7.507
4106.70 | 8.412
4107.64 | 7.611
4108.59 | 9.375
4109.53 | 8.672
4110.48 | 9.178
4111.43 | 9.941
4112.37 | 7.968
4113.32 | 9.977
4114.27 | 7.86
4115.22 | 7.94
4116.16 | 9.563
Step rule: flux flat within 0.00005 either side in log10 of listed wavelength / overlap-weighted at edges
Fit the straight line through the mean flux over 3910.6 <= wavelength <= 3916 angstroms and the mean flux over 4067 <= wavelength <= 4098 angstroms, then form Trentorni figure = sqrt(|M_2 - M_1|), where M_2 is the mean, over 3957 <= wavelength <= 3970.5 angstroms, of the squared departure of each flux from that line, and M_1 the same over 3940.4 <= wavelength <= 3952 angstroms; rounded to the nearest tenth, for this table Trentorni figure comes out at 2.0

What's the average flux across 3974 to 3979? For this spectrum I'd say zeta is 7.5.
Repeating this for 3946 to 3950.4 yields 9.8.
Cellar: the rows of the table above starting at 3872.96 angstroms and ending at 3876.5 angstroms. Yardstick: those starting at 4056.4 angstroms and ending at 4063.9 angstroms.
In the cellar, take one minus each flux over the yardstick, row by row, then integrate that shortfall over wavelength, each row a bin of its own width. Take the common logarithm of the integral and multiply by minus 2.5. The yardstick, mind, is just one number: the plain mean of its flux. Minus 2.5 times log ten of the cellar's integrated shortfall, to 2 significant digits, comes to 2.0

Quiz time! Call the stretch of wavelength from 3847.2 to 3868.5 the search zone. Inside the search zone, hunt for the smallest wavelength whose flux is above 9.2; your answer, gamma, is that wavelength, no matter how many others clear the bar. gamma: 3849.40 angstroms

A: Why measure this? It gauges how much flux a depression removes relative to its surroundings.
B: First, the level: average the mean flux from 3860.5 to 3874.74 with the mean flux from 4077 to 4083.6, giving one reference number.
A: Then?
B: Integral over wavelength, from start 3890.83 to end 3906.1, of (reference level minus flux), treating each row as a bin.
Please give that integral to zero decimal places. 13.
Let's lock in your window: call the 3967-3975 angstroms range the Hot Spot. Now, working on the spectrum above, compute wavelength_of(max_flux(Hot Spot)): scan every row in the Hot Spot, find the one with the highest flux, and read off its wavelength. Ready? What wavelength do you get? 3970.02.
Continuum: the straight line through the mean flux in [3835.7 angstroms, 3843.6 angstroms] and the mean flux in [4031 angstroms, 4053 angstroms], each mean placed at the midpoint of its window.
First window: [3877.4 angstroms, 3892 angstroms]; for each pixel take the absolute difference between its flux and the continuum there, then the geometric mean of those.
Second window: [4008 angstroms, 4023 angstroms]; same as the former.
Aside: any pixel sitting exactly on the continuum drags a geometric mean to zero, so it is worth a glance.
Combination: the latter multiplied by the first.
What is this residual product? 1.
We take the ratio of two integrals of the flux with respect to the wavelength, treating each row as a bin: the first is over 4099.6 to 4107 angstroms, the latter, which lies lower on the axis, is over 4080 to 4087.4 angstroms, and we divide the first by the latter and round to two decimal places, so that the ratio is 0.87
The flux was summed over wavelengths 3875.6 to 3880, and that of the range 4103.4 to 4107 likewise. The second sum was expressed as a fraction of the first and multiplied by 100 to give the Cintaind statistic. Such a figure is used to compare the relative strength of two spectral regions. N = 65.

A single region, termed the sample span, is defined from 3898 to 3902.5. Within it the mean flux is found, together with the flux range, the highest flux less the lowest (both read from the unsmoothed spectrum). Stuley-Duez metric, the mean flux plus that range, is 12.4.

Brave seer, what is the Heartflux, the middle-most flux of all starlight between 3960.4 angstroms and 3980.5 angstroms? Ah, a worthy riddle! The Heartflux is 6.72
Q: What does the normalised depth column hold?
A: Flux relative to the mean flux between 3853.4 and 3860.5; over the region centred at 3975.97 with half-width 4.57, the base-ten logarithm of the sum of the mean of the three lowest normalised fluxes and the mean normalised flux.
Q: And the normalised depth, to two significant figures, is 0.16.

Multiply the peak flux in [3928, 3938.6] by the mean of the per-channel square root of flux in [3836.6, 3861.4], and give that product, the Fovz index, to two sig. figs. 23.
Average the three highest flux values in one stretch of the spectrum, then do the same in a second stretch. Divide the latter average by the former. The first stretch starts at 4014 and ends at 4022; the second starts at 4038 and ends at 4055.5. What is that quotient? 0.98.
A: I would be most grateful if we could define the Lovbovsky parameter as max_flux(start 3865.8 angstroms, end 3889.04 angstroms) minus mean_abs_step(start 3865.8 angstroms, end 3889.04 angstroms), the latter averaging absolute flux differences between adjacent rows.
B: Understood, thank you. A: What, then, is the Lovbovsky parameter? 14.12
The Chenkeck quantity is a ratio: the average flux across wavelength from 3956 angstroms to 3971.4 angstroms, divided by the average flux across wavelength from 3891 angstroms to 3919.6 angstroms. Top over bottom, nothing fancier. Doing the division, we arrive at 0.83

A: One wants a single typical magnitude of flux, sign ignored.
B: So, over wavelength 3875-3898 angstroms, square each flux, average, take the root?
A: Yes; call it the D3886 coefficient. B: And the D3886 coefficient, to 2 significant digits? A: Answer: 8.4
